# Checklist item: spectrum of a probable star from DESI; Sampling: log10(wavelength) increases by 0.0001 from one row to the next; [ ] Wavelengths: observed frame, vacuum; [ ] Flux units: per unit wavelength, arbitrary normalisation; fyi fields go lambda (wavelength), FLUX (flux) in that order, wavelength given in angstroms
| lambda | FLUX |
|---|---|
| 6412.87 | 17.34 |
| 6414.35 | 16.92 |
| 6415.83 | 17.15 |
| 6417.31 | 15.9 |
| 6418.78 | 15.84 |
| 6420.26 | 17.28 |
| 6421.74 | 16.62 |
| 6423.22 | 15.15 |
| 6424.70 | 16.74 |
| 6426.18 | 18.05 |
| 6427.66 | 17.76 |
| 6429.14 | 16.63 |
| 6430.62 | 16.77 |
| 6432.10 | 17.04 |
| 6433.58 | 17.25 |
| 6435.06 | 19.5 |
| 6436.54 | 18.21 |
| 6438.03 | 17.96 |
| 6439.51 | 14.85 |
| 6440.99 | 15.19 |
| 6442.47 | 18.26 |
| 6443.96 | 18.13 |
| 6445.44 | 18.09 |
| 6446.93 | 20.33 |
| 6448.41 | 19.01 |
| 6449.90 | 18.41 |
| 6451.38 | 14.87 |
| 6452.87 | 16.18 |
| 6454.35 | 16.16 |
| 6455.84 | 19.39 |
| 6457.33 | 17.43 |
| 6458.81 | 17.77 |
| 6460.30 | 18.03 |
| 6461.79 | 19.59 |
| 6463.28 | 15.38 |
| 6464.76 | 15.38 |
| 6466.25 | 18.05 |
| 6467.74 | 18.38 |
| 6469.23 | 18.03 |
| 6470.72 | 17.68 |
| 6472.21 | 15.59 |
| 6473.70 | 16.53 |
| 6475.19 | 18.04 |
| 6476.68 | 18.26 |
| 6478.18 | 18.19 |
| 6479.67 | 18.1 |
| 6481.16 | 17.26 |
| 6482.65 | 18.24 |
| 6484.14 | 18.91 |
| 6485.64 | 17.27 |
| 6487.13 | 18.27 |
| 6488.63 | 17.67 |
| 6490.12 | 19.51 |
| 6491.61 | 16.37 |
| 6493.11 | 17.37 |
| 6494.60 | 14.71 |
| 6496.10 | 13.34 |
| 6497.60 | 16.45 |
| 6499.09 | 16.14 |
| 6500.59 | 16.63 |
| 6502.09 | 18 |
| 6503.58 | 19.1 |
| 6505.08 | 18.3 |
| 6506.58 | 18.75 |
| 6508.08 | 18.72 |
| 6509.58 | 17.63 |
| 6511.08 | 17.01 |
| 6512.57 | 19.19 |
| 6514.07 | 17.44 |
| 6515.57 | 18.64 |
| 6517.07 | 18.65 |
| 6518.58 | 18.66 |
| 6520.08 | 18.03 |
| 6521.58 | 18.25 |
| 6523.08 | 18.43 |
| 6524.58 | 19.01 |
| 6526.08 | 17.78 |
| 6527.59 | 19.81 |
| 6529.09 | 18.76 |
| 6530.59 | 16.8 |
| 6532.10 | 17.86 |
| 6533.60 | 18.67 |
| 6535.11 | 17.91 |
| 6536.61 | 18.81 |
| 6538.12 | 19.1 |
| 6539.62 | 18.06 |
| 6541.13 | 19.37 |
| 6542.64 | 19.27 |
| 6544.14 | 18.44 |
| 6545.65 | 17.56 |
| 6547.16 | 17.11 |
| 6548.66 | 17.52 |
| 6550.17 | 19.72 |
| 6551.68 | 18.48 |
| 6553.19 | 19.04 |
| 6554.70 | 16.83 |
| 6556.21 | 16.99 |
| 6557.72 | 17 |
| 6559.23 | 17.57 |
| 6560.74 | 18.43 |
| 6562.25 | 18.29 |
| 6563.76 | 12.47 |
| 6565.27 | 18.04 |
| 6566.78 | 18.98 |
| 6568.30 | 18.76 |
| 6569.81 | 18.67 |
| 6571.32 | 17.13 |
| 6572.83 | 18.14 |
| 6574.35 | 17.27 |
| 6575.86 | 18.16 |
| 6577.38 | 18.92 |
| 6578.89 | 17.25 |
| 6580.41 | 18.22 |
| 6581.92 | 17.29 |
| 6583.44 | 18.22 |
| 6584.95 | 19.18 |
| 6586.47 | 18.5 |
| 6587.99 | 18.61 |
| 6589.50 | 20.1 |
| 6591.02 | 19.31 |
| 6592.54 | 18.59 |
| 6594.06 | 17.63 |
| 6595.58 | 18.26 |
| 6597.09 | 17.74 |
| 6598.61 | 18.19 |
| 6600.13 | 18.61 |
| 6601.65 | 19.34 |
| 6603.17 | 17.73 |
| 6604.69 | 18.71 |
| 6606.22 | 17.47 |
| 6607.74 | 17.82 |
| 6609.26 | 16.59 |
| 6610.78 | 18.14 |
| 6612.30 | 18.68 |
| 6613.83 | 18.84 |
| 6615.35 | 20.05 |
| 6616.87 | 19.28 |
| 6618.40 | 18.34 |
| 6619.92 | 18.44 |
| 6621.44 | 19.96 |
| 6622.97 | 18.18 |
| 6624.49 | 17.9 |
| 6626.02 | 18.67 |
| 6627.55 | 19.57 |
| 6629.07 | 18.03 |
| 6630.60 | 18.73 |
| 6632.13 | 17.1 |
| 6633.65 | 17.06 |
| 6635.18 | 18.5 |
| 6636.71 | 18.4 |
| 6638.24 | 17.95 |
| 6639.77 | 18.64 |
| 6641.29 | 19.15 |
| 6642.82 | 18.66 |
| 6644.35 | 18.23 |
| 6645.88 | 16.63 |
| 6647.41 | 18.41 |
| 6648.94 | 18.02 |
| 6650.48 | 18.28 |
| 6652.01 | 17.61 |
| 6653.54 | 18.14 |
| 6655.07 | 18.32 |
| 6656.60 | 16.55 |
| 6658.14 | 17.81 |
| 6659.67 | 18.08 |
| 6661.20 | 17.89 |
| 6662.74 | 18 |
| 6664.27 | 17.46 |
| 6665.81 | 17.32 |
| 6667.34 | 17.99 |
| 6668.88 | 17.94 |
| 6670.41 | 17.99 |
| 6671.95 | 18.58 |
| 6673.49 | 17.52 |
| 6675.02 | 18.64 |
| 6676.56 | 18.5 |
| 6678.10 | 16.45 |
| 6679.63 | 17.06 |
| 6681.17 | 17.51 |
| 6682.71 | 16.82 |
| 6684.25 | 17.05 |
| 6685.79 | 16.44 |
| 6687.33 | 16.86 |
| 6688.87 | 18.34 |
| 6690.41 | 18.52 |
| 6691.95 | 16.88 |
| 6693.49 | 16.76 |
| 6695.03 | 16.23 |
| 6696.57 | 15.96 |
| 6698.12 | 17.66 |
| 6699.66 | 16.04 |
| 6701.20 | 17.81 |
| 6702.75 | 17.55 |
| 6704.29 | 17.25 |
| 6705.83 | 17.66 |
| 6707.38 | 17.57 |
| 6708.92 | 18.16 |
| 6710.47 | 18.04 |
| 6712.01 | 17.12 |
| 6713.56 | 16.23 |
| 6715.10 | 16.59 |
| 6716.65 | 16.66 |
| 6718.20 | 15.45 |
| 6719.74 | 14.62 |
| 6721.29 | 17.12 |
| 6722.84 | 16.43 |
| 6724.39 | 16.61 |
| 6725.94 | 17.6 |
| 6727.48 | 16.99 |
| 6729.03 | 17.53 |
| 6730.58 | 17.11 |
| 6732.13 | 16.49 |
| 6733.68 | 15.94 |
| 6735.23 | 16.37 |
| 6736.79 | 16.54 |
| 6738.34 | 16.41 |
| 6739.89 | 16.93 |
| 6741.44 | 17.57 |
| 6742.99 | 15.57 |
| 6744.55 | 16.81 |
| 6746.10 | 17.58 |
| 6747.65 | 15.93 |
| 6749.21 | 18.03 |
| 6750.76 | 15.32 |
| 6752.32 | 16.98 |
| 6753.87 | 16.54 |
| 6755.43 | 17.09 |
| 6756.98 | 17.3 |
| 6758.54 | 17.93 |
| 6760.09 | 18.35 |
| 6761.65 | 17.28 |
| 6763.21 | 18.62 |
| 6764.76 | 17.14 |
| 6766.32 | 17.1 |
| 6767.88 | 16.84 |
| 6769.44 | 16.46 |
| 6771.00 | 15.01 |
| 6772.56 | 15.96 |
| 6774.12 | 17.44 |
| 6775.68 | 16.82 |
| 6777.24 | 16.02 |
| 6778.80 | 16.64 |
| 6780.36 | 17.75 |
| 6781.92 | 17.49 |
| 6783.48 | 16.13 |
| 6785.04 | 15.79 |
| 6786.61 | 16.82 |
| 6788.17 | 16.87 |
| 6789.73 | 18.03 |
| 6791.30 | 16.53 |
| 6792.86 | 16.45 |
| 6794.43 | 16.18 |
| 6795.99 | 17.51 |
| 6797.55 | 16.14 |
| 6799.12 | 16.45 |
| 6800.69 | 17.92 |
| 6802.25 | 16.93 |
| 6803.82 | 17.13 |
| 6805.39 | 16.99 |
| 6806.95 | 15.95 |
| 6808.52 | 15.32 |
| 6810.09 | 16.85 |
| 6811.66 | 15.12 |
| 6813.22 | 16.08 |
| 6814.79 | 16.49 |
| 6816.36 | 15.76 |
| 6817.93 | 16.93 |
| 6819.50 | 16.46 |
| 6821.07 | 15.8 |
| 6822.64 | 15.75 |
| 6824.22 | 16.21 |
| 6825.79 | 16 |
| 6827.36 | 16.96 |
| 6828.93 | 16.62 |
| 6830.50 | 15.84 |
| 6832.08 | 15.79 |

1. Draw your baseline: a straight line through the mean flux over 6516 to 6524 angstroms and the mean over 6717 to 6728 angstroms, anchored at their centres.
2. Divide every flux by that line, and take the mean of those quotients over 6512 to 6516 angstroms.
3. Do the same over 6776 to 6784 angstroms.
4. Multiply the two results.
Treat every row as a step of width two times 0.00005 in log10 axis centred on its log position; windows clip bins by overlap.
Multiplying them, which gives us 1.06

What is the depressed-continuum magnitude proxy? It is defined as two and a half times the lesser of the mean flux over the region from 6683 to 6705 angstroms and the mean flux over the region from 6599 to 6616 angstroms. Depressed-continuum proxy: 42.7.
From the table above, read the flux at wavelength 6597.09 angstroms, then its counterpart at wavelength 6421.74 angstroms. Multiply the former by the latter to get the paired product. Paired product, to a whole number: 295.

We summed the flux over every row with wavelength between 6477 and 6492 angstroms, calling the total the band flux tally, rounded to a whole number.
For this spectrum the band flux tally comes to 180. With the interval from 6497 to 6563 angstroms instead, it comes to 798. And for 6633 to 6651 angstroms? 218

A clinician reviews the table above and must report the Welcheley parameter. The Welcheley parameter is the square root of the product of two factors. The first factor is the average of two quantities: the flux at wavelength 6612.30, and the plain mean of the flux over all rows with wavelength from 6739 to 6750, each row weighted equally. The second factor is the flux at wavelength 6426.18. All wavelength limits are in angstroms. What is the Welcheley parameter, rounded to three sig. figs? 17.9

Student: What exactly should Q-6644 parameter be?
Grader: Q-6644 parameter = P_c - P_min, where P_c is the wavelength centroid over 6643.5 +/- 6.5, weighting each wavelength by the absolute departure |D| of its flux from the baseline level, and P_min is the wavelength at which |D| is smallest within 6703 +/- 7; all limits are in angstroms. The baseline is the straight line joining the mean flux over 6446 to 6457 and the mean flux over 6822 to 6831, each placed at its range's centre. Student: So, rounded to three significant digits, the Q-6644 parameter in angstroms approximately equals -61.1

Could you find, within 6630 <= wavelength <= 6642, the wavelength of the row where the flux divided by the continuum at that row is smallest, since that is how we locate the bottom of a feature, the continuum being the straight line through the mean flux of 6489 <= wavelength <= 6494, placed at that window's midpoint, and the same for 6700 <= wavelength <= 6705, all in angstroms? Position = 6633.65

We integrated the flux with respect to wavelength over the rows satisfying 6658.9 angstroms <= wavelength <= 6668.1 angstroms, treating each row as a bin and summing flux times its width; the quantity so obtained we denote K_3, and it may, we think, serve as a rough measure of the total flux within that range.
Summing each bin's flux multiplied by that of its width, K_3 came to 164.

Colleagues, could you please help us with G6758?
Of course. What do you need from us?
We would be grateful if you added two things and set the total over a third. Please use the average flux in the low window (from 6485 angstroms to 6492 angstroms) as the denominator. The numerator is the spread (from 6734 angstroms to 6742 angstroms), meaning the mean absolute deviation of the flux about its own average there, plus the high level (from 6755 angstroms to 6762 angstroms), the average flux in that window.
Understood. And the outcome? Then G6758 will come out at 1.01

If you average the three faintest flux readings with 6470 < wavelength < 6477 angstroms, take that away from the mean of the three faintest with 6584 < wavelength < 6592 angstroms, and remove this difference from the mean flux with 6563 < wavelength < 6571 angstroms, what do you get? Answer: 15.2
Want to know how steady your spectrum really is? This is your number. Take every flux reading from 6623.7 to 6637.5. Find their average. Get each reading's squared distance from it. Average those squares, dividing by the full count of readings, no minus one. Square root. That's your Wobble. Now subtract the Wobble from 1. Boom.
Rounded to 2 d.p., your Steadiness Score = 0.24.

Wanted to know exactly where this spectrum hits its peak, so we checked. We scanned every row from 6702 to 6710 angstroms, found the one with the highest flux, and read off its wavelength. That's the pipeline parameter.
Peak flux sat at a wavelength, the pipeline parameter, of 6708.92 angstroms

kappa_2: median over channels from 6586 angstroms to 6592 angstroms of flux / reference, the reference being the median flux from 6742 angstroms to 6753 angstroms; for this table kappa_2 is 1.13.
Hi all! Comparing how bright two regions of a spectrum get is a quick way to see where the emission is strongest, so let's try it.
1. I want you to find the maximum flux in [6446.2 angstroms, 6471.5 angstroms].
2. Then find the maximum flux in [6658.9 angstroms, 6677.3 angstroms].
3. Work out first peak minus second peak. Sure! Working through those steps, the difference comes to 1.7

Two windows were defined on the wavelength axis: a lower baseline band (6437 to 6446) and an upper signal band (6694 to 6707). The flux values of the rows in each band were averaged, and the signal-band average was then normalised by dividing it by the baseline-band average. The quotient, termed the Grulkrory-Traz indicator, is 1.00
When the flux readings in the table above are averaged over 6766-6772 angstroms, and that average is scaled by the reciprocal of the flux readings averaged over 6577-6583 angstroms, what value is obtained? 0.91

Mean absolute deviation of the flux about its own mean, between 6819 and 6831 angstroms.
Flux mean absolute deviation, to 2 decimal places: 0.36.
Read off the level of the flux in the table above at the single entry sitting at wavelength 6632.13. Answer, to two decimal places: 17.10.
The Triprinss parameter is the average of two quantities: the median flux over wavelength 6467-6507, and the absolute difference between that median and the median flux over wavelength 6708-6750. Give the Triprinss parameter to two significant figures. 9.7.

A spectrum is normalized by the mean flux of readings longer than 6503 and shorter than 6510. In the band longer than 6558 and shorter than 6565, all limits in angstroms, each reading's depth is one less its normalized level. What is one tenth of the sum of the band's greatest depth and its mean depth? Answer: 0.042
